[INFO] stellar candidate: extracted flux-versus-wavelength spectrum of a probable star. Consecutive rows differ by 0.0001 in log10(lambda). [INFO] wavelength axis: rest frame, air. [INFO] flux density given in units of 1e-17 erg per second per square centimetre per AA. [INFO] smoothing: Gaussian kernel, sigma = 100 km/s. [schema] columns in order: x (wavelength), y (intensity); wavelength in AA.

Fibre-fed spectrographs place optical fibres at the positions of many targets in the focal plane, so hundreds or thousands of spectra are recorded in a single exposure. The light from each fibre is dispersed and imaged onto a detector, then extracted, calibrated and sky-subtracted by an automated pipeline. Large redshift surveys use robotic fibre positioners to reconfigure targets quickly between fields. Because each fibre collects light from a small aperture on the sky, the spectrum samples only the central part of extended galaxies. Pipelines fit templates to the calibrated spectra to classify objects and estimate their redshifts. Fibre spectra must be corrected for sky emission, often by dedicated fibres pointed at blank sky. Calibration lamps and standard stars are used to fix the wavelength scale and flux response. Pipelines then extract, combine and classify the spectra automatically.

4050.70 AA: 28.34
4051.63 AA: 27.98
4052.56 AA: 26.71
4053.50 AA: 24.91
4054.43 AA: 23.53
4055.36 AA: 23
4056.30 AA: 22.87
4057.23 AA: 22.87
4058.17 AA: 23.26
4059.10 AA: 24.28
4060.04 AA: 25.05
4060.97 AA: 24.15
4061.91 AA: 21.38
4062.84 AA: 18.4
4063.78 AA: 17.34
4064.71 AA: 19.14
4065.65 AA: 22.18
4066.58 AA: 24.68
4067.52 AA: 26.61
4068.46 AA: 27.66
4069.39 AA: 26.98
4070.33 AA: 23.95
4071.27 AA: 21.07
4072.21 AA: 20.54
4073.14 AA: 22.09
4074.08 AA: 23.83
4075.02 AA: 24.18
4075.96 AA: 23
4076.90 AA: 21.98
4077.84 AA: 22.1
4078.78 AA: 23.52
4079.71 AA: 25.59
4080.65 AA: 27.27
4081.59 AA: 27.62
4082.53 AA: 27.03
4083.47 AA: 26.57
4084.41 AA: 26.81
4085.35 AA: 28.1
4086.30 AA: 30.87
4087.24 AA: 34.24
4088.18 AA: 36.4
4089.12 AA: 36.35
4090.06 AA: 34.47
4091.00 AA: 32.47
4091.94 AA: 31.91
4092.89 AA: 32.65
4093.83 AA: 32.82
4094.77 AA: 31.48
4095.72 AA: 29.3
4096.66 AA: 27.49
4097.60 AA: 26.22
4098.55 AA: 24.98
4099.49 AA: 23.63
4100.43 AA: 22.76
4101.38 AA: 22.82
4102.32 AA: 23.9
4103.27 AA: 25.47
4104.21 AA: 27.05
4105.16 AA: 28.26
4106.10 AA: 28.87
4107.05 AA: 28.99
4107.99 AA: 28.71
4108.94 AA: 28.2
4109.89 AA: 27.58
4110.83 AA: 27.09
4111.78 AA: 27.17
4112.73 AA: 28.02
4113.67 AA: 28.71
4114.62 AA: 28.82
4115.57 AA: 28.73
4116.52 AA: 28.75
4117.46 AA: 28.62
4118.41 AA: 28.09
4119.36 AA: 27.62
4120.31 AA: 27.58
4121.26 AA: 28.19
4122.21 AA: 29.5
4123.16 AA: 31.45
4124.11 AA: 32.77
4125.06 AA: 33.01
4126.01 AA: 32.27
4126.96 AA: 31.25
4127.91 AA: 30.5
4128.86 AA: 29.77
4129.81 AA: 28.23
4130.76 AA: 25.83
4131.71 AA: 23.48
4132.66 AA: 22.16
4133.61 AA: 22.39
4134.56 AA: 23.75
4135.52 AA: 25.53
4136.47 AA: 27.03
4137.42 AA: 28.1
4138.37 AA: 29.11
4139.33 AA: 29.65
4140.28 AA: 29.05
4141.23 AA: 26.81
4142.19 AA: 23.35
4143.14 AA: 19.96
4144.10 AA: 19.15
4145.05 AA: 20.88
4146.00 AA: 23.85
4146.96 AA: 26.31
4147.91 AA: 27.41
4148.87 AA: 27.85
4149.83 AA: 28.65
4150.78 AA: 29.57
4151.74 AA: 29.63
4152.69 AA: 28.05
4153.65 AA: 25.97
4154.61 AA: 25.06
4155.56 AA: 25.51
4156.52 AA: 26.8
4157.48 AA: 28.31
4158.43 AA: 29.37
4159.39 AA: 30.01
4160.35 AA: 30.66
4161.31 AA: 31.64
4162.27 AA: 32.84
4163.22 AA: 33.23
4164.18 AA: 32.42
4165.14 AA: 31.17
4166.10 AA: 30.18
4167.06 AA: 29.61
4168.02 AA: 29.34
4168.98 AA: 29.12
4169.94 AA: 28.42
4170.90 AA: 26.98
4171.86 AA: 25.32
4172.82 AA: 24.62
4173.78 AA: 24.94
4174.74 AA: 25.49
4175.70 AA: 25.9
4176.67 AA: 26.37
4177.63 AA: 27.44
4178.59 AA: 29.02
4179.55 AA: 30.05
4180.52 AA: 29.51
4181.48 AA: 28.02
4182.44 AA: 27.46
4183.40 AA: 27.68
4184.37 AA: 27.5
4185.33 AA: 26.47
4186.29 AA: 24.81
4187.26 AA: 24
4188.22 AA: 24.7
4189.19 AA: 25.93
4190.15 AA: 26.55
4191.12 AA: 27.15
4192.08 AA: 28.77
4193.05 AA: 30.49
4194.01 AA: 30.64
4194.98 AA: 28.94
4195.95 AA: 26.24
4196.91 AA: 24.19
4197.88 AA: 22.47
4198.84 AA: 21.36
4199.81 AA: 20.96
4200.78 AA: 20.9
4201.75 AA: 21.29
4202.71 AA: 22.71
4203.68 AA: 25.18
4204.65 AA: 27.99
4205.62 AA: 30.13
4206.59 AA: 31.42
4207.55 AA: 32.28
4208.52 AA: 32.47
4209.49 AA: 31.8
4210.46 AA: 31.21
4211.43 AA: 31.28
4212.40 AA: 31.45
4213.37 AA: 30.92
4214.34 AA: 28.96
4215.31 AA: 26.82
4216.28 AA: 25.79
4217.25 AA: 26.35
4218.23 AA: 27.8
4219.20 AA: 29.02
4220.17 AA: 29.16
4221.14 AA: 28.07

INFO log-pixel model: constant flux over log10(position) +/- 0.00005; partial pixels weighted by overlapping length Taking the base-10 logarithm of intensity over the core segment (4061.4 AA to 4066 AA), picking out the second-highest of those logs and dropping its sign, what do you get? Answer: 1.33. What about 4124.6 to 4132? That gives 1.51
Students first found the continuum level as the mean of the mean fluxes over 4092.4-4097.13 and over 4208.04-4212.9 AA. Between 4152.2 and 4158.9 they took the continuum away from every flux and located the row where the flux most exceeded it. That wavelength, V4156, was 4158.43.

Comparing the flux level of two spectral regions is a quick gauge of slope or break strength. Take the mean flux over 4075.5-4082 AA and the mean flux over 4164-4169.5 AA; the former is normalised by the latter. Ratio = 0.81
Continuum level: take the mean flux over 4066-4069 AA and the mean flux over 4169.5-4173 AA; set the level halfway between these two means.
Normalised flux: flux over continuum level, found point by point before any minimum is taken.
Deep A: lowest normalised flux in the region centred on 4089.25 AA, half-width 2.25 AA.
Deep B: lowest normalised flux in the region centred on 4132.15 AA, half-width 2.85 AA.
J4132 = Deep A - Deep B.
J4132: 0.39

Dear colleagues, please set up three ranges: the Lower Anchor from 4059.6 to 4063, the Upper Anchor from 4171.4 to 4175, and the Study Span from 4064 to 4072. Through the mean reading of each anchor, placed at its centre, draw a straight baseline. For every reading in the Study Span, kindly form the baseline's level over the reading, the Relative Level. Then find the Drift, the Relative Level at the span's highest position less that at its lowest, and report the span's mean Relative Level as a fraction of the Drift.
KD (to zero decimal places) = -10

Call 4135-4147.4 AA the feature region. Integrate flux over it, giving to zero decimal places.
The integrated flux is 313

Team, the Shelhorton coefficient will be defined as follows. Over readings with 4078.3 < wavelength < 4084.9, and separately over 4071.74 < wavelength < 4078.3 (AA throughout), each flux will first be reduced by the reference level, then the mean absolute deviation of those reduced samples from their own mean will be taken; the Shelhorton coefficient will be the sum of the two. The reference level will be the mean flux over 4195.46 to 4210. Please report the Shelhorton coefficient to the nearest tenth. 2.0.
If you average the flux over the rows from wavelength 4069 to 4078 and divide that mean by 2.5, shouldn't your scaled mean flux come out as 9.2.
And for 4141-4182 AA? 11.0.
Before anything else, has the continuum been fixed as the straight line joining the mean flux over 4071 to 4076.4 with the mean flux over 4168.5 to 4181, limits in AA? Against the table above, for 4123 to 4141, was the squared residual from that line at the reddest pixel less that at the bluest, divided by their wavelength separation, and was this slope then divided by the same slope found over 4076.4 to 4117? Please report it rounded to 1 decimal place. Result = -4.2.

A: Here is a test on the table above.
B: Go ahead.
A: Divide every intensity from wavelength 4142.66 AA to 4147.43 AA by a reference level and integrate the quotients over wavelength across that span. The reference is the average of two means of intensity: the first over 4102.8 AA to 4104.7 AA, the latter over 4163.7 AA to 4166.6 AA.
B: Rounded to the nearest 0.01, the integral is 3.66 AA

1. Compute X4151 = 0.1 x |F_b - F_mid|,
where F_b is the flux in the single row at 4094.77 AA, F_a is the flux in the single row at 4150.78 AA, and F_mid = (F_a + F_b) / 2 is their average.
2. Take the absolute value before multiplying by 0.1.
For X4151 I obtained 0.10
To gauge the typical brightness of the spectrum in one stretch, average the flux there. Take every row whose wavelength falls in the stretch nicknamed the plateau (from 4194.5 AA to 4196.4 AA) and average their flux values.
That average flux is 28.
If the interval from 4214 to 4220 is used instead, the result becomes 27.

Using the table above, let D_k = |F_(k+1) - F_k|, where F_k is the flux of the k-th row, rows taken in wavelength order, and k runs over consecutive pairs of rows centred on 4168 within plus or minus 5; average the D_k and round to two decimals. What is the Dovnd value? 0.86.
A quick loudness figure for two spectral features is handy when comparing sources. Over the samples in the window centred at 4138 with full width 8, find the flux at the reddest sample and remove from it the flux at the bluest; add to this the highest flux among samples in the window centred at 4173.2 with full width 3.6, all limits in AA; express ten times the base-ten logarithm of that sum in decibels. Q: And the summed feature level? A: 14.6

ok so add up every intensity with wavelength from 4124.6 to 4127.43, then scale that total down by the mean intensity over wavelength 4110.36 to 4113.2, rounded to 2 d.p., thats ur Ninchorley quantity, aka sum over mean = 3.52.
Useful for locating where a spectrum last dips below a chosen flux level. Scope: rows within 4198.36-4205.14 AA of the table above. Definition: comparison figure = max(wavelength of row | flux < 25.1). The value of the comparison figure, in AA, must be 4202.71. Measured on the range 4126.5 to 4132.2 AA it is 4131.71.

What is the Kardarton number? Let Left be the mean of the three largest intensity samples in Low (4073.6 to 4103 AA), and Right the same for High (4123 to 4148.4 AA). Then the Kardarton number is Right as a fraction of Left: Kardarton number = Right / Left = 0.91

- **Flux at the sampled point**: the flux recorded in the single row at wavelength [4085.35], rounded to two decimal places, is 28.10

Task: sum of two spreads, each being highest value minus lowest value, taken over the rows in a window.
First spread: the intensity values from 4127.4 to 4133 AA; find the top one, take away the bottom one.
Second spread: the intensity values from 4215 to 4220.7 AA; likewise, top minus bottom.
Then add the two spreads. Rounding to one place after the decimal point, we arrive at 11.7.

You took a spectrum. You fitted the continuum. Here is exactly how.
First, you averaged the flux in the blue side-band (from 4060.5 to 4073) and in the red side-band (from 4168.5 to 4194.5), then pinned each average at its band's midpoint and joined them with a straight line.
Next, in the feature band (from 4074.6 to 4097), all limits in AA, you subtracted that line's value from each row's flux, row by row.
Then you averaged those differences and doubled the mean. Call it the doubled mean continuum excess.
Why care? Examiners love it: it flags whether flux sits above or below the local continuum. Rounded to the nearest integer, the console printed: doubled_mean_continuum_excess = 11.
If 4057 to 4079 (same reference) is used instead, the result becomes 0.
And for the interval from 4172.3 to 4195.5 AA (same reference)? 0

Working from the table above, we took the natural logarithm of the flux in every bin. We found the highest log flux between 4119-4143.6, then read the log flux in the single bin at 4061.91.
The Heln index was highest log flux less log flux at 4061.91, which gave 0.43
